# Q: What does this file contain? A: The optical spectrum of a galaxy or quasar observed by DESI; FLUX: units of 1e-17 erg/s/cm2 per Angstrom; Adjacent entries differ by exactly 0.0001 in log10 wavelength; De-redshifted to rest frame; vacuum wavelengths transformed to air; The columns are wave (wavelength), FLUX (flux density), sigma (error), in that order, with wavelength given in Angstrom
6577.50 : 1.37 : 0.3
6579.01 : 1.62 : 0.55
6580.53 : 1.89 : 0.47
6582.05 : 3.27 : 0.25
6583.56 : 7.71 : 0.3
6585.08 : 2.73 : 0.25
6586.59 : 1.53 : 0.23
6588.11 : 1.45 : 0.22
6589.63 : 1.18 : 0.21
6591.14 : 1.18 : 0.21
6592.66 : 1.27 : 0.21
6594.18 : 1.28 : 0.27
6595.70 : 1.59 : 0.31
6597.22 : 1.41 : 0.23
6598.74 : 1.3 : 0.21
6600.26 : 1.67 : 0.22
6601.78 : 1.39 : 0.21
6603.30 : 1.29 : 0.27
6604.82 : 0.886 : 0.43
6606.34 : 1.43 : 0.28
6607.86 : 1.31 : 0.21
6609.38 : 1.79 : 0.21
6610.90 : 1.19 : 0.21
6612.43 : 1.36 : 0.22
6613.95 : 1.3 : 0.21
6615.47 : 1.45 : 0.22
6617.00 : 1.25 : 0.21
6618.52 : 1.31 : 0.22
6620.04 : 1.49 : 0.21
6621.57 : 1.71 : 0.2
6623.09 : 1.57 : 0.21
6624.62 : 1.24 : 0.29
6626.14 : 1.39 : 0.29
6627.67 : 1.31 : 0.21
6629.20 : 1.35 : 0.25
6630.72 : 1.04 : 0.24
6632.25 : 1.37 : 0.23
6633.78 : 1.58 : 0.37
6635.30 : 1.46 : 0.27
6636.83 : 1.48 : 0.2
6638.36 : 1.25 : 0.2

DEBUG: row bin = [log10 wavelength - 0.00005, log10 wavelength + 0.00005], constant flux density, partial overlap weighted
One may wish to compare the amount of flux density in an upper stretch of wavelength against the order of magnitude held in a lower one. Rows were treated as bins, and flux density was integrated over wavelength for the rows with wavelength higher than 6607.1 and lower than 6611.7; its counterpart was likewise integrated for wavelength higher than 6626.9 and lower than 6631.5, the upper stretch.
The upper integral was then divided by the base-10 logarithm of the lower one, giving 6.9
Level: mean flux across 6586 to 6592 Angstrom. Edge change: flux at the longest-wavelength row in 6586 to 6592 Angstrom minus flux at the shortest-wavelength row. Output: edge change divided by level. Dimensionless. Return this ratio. -0.26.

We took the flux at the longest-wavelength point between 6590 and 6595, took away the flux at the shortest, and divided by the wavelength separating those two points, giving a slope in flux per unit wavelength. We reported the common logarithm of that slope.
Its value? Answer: -1.5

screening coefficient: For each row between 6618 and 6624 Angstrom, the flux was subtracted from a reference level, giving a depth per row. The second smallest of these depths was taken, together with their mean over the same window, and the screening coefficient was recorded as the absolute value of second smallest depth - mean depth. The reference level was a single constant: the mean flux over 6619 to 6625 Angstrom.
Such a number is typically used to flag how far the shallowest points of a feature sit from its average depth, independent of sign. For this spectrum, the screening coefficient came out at 0.05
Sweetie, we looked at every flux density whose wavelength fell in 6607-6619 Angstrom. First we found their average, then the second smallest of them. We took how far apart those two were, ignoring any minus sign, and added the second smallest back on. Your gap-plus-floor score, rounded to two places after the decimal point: 1.37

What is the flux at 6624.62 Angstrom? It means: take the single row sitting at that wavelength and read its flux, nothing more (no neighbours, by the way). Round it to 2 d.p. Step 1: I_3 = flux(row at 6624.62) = 1.24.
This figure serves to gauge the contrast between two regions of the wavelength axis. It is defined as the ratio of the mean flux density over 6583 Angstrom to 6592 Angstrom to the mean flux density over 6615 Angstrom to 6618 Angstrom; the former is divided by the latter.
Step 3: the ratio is 1.9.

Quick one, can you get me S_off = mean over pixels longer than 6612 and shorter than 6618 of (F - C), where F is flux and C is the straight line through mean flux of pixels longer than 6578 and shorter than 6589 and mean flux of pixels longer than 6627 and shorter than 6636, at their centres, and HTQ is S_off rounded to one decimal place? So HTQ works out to -0.5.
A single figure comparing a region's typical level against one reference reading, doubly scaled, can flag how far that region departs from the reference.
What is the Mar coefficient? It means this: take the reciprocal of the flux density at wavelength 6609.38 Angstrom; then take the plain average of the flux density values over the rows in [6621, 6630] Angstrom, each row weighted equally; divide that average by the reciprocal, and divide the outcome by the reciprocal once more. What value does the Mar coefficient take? 4.6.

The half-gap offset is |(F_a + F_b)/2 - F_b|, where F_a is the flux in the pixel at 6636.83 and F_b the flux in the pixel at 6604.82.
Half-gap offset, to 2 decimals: 0.30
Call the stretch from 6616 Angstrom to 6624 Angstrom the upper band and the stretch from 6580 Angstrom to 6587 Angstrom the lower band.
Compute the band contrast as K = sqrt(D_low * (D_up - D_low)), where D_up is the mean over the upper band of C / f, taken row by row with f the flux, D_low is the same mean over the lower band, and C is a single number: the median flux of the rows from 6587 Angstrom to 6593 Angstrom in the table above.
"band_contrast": 0.42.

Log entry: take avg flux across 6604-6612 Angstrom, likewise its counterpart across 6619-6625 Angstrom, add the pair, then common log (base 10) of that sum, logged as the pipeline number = 0.45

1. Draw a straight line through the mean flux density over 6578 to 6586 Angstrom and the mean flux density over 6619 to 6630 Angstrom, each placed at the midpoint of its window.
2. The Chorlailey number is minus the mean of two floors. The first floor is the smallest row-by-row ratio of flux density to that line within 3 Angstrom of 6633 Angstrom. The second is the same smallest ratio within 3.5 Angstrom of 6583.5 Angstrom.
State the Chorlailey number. -0.69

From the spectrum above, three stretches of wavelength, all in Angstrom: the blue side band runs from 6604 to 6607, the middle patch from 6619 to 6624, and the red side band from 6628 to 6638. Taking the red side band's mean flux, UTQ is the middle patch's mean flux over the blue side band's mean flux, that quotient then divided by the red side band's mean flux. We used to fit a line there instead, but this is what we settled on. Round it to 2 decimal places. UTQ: 0.99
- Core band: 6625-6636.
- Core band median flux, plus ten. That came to 11.4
